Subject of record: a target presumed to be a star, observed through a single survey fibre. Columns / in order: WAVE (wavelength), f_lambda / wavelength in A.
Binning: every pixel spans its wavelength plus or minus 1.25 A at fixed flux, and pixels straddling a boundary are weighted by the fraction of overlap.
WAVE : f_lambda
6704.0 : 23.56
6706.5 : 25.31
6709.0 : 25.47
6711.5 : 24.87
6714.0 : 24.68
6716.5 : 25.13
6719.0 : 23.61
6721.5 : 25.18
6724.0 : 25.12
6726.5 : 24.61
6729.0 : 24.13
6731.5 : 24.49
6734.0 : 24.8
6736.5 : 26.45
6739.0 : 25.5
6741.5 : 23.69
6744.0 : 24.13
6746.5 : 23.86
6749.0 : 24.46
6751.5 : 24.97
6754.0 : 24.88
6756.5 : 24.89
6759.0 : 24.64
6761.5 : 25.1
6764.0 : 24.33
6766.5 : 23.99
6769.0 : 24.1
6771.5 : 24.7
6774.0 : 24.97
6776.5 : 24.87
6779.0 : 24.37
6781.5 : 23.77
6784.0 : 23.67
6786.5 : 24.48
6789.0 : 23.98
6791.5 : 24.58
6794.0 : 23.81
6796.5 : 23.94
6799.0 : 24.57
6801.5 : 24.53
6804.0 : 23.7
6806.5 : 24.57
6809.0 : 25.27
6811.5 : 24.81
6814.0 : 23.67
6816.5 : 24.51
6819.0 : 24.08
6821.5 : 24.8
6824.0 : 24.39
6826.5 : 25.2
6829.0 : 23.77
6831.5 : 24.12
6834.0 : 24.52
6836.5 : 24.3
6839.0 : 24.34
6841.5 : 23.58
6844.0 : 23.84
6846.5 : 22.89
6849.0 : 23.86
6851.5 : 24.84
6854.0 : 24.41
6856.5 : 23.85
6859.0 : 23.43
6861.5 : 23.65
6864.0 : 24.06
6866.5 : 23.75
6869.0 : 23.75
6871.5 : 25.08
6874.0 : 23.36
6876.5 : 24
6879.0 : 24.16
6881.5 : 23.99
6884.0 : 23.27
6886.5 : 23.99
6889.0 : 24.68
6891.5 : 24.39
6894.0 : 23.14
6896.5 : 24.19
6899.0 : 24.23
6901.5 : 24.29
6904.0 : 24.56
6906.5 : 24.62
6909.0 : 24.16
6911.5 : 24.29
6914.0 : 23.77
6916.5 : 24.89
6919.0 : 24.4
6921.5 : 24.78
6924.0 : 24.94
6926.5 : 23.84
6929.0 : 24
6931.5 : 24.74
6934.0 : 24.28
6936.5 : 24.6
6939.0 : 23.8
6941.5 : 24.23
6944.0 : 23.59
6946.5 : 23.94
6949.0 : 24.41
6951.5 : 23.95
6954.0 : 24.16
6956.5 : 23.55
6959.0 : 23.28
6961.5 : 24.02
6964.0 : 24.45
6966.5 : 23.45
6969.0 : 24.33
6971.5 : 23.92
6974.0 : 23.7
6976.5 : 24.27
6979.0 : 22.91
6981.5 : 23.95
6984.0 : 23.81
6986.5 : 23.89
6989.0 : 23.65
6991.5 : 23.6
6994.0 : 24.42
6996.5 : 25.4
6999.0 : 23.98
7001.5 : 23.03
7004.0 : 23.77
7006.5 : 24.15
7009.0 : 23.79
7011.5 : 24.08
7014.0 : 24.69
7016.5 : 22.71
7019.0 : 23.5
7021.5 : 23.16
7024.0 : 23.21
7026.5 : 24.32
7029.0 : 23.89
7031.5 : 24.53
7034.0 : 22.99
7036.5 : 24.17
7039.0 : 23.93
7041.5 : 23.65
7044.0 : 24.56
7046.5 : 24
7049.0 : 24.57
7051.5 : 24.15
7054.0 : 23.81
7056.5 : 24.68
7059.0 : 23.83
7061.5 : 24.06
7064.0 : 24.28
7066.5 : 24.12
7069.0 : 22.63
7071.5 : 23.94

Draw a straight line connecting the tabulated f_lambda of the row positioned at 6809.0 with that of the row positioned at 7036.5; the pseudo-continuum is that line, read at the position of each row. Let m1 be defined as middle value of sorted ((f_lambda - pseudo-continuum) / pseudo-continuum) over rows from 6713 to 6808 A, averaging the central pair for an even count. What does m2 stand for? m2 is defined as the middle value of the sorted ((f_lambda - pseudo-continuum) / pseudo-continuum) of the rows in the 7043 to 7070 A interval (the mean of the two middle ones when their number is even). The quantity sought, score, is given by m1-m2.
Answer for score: -0.04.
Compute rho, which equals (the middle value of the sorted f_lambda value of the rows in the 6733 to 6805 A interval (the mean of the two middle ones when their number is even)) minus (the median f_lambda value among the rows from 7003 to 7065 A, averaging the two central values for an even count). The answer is 0.5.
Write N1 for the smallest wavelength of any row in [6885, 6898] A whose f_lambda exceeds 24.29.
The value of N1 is 6889.0 A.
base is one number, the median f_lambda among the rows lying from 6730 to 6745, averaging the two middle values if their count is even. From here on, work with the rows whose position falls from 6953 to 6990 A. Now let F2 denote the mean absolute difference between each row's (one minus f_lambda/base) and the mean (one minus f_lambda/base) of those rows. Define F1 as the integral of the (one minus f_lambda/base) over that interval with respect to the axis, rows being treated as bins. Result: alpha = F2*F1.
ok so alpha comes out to 0.0161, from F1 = 1.24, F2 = 0.0130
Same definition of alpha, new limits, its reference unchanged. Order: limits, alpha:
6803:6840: 0.0055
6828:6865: 0.0157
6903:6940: 0.0054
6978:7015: 0.0176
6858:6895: 0.0179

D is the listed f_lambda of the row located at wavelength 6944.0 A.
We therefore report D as 23.59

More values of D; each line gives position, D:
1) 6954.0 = 24.16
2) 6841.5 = 23.58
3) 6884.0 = 23.27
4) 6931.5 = 24.74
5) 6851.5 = 24.84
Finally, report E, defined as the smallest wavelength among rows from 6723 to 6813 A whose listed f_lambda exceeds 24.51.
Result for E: 6724.0 A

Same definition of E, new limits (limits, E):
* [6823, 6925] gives 6826.5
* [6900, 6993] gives 6904.0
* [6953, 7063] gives 6996.5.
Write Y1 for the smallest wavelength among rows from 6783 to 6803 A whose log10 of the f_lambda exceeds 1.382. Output 6786.5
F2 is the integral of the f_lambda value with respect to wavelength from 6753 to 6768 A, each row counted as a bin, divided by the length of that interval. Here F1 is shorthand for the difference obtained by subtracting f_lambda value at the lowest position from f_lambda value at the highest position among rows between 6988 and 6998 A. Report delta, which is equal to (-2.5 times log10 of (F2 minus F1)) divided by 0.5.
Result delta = -6.80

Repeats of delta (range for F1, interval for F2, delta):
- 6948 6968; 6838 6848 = -6.96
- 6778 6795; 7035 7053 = -6.96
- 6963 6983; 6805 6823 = -6.99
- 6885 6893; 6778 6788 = -6.87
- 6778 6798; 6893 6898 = -6.91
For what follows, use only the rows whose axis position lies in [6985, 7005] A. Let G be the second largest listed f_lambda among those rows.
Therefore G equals 24.42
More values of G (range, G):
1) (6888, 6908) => 24.62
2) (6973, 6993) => 23.95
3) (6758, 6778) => 24.97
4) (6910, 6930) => 24.89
